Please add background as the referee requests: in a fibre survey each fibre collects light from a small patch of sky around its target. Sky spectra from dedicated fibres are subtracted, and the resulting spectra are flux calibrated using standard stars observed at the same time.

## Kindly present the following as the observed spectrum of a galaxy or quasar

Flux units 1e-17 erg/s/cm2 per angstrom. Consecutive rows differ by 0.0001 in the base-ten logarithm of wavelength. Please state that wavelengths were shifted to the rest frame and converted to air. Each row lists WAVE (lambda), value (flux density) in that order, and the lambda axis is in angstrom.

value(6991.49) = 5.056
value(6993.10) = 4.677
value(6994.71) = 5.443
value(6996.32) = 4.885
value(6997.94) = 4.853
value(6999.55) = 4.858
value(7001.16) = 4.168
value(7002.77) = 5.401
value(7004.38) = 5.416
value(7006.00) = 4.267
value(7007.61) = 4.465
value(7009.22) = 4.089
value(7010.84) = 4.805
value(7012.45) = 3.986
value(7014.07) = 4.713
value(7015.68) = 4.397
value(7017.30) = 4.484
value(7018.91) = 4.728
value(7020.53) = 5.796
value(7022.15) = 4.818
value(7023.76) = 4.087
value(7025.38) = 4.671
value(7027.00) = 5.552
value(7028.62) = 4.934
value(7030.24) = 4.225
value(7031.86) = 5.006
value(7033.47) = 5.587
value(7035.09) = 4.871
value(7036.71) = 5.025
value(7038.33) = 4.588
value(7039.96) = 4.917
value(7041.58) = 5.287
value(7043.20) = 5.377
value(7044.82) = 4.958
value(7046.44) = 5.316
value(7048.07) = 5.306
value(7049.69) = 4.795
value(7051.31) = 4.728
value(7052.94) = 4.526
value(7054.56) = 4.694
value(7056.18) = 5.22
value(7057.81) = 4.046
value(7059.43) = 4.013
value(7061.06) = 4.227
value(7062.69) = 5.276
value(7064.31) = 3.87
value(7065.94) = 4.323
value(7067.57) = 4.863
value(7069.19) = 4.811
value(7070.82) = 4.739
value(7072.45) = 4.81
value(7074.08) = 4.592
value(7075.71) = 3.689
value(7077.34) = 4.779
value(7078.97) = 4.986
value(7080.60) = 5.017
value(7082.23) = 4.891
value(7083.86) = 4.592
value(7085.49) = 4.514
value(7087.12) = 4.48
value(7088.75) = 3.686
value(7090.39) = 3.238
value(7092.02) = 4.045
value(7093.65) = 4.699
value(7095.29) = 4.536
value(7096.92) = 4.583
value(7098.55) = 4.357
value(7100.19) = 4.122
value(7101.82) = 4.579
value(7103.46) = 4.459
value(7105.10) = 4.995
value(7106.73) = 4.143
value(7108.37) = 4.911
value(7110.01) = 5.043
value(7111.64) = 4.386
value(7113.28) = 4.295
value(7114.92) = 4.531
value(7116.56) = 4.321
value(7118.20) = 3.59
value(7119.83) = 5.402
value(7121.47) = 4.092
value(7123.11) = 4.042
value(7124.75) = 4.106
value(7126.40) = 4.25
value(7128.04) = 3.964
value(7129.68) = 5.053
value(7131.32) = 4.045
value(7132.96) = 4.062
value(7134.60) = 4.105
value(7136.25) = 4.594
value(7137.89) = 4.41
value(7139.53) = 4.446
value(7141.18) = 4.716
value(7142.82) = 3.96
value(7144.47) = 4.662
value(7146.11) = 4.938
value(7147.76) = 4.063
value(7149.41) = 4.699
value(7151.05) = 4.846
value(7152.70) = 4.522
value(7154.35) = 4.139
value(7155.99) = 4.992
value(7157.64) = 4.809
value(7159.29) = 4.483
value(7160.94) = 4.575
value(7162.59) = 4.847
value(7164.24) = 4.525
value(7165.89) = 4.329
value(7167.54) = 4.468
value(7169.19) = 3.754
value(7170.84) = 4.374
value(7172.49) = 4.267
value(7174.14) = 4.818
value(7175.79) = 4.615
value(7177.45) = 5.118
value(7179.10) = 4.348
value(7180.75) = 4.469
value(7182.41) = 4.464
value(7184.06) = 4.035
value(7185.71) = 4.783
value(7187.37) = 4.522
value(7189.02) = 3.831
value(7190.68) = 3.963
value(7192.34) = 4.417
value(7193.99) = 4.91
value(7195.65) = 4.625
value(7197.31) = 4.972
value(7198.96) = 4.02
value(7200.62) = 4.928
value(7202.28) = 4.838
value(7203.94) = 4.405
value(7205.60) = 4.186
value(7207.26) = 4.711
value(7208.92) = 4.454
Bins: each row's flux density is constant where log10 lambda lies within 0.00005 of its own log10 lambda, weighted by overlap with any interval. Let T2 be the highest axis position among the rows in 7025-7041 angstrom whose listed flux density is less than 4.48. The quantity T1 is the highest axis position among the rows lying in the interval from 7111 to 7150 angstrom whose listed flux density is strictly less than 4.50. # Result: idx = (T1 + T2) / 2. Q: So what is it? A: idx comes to 7089.0 angstrom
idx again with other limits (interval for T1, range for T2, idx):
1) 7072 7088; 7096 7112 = 7099.4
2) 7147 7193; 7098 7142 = 7165.9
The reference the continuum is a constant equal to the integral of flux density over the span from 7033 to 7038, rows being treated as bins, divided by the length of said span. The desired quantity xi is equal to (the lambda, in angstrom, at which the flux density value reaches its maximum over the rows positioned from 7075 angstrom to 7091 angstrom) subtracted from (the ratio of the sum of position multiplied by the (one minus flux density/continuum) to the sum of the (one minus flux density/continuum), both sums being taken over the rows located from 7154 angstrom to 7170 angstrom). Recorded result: 82.5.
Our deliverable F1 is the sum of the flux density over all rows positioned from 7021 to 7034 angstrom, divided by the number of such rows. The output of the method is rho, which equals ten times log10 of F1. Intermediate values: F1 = 4.86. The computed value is 6.87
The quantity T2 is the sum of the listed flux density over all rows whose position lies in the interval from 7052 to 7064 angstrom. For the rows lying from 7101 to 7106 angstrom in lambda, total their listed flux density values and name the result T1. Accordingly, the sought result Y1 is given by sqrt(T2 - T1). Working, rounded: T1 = 14.0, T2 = 32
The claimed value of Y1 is 4.2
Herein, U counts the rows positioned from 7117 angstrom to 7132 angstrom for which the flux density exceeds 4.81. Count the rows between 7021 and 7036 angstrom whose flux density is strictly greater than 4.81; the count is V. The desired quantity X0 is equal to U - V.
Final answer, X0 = -4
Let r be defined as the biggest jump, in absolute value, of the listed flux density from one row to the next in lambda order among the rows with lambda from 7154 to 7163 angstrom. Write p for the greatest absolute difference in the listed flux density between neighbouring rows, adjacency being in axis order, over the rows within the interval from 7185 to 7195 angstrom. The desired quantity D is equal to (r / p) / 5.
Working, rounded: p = 0.69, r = 0.85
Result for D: 0.25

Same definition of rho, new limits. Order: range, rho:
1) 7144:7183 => 6.58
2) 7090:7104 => 6.33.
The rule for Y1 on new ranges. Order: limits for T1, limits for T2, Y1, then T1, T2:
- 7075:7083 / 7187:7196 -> 1.7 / 23.4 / 26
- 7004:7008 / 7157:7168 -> 4.2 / 14.1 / 32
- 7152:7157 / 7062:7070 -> 3.1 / 13.7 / 23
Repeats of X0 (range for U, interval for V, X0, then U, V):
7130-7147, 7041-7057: -5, 1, 6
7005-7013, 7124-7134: -1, 0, 1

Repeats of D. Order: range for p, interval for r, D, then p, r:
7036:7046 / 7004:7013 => 0.53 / 0.44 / 1.15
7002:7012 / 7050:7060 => 0.20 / 1.15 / 1.17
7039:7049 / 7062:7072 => 0.67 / 0.42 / 1.41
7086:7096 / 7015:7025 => 0.26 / 0.81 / 1.07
